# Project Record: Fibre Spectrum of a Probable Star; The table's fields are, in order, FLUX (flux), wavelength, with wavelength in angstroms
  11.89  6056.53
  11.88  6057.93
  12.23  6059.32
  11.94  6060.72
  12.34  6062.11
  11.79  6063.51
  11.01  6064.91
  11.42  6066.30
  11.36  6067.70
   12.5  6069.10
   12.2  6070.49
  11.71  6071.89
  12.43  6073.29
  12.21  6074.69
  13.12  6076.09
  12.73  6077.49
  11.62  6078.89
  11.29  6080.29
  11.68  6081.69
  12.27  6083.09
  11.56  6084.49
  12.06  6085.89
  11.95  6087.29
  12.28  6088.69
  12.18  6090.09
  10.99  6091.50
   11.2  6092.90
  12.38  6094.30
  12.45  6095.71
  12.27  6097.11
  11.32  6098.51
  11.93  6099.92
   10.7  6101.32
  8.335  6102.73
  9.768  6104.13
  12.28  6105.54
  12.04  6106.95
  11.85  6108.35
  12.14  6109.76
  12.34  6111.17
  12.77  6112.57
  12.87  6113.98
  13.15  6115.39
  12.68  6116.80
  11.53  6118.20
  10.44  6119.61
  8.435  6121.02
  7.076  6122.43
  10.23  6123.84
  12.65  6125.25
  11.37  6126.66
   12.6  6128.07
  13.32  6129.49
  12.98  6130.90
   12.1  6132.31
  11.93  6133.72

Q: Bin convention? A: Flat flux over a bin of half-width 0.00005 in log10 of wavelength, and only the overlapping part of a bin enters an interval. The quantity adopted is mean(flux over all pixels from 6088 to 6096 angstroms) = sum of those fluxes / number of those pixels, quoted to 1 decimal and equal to 11.9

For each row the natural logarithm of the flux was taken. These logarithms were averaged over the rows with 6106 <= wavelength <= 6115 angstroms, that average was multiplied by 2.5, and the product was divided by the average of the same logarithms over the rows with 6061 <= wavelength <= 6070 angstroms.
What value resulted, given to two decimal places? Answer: 2.55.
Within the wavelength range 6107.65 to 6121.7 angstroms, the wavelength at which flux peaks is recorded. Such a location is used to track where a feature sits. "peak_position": 6115.39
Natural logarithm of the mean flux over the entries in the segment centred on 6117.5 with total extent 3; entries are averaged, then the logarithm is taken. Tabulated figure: 2.49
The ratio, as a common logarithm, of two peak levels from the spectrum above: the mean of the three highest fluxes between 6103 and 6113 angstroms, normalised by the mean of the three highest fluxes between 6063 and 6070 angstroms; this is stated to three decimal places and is 0.020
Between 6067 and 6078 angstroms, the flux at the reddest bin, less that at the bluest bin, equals 1.4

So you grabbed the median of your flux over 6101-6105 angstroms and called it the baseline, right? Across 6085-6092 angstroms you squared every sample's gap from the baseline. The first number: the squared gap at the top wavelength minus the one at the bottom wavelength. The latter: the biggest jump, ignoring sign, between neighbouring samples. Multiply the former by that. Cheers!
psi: -16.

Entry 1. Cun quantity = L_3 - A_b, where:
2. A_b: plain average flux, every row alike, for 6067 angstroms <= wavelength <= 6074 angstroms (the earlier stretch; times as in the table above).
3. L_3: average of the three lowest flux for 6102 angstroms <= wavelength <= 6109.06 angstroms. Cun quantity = -2.1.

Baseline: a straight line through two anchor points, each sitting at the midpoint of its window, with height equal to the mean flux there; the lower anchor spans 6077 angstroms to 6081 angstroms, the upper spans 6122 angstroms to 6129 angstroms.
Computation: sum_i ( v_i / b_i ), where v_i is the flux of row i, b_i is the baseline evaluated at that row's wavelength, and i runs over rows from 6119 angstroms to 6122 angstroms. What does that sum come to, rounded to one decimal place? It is 1.7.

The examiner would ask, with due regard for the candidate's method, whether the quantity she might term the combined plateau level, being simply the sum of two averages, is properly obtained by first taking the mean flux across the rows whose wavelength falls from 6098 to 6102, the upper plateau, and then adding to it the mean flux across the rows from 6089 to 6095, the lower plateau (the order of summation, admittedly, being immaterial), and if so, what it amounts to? 23.0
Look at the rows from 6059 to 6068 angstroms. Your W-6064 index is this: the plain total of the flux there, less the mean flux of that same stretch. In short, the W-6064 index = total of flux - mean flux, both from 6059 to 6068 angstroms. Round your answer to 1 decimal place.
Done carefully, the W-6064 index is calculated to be 70.4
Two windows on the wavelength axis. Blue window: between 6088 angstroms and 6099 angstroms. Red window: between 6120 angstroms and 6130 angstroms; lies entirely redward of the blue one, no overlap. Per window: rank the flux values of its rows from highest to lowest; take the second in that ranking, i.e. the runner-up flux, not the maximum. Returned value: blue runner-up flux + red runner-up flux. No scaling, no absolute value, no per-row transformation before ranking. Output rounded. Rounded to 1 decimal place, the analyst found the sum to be 25.0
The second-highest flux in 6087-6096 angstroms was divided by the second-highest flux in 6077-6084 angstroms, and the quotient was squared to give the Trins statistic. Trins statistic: 1.02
